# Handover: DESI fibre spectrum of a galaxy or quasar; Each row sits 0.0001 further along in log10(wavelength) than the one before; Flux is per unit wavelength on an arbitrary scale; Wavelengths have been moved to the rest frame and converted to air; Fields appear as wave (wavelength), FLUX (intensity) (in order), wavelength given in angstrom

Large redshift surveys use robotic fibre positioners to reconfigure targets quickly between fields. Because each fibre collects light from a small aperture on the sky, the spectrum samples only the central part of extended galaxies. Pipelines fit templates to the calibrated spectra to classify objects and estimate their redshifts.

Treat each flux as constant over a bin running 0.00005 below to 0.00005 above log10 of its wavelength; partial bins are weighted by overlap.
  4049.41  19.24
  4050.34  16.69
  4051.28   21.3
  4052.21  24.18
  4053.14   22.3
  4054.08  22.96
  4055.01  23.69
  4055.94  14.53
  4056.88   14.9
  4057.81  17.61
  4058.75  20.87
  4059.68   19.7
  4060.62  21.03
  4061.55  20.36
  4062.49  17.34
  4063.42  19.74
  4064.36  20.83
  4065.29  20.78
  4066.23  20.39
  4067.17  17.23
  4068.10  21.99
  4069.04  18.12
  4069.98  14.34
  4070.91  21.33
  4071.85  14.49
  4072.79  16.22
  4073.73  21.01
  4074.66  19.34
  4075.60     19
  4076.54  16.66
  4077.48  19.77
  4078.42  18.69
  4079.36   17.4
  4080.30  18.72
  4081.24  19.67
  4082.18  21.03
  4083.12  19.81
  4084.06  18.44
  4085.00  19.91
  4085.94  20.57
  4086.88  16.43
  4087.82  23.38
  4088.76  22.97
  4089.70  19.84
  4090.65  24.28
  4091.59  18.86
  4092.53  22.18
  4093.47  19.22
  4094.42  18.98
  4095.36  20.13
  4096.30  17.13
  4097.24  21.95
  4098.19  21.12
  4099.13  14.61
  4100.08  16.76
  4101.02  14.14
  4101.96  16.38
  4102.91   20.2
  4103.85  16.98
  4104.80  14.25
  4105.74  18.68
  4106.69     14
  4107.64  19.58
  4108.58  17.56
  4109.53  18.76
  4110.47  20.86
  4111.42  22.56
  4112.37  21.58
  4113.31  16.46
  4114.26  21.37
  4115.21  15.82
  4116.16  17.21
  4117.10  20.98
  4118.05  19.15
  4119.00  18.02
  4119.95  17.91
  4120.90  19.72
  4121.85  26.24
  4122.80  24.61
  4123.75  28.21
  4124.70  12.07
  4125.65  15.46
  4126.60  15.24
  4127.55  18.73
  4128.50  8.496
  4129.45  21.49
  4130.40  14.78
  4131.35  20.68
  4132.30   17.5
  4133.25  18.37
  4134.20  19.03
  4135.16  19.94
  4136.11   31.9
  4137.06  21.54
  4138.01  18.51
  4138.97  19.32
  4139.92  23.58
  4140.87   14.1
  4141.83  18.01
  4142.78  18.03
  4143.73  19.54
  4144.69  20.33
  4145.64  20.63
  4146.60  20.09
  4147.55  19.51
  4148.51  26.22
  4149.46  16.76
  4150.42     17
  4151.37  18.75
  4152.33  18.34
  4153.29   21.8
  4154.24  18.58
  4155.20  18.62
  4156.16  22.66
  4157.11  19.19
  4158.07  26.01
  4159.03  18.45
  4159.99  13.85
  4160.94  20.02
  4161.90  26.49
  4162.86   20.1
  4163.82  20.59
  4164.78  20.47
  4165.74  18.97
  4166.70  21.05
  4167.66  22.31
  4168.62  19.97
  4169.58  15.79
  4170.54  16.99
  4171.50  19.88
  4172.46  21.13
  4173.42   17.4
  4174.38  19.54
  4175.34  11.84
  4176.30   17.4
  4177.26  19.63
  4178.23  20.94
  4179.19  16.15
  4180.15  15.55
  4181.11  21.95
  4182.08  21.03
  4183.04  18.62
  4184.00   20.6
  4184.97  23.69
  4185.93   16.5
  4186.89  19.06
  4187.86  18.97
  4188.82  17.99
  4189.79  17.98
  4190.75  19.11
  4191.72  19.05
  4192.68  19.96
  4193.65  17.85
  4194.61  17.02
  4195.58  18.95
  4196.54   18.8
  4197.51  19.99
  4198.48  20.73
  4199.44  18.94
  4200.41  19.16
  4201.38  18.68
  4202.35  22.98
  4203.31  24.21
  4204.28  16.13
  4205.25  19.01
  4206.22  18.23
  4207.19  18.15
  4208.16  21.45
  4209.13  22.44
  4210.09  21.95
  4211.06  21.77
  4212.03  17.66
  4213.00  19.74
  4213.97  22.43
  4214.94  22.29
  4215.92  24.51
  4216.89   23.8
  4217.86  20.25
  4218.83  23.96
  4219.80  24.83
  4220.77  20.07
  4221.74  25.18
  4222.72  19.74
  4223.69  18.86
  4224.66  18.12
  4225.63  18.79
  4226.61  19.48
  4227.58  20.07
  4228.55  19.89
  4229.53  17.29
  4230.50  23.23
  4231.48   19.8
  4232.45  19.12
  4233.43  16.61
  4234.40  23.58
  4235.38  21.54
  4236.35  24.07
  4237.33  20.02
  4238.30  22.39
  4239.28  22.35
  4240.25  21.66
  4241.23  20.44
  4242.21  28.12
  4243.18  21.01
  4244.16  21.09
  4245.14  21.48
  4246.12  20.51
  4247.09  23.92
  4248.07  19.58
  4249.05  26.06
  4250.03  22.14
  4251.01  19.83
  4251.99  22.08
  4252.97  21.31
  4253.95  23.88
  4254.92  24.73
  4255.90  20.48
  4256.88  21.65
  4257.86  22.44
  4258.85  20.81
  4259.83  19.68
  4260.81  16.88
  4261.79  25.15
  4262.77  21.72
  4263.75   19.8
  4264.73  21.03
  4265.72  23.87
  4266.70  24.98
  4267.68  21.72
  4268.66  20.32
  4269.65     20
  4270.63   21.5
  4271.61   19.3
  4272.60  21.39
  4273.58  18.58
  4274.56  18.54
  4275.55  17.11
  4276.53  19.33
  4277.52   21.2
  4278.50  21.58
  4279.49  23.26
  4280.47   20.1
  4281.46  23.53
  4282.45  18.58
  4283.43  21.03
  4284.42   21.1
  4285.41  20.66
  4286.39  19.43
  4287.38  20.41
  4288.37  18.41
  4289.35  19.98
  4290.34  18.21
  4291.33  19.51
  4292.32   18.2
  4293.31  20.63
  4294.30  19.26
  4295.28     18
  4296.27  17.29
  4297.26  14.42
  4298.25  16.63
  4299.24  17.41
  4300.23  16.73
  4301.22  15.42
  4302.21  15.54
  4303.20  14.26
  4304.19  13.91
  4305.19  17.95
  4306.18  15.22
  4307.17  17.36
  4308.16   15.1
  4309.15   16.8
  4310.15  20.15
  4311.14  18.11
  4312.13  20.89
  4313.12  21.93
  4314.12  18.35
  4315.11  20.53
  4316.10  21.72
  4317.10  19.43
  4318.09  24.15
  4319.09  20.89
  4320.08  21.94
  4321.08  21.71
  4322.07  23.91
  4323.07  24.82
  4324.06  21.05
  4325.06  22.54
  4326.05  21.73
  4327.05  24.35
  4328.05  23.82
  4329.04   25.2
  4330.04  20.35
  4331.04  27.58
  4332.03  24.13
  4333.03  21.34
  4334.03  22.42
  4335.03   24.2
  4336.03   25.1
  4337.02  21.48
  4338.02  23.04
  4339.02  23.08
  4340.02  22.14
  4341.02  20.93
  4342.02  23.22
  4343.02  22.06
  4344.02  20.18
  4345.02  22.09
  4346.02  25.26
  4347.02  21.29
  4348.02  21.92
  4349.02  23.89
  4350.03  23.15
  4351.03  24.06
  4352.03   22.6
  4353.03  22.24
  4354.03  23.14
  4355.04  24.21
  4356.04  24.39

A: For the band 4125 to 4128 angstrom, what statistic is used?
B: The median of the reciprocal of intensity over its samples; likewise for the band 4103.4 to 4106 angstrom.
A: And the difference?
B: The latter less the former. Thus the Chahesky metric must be -0.0058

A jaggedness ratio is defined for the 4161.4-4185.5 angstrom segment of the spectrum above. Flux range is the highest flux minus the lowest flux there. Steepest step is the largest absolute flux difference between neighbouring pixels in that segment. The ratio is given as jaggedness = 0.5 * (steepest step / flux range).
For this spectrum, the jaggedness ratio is 0.263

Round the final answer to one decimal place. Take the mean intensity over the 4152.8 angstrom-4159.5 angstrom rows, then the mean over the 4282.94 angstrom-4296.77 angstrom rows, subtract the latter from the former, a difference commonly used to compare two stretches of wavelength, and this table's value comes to 1.3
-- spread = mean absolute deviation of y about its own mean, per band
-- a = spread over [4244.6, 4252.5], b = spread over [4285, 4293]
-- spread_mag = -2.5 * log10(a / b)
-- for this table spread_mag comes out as -0.74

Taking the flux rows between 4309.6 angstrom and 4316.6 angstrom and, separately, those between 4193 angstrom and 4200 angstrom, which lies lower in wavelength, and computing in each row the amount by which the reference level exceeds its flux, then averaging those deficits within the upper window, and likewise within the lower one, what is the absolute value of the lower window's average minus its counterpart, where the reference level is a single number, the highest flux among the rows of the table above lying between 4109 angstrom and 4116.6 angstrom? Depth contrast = 1.3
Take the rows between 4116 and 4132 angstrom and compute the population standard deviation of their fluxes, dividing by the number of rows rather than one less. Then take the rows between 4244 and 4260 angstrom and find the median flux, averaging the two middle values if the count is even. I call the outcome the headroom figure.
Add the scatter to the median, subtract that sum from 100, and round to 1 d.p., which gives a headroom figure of 73.7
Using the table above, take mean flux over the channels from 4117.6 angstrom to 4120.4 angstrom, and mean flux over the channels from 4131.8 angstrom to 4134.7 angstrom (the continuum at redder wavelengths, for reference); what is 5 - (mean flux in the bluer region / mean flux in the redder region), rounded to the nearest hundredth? 4.00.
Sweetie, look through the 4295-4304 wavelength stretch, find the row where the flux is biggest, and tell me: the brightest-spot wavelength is 4295.28 angstrom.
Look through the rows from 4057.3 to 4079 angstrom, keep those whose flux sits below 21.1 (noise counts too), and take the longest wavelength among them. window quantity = 4078.42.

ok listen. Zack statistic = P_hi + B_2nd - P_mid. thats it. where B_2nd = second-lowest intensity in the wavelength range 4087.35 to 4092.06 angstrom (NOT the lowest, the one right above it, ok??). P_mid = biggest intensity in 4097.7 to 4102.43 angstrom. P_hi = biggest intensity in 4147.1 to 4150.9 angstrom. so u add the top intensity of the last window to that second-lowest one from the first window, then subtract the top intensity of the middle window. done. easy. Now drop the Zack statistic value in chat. 24.9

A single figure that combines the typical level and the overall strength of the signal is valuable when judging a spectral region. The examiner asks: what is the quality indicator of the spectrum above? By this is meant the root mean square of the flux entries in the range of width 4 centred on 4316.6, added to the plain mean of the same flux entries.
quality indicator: 43.0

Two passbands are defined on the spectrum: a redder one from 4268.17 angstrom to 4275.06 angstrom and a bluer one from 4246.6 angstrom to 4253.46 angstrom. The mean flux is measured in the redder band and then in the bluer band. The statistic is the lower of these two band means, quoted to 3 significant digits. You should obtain 19.9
